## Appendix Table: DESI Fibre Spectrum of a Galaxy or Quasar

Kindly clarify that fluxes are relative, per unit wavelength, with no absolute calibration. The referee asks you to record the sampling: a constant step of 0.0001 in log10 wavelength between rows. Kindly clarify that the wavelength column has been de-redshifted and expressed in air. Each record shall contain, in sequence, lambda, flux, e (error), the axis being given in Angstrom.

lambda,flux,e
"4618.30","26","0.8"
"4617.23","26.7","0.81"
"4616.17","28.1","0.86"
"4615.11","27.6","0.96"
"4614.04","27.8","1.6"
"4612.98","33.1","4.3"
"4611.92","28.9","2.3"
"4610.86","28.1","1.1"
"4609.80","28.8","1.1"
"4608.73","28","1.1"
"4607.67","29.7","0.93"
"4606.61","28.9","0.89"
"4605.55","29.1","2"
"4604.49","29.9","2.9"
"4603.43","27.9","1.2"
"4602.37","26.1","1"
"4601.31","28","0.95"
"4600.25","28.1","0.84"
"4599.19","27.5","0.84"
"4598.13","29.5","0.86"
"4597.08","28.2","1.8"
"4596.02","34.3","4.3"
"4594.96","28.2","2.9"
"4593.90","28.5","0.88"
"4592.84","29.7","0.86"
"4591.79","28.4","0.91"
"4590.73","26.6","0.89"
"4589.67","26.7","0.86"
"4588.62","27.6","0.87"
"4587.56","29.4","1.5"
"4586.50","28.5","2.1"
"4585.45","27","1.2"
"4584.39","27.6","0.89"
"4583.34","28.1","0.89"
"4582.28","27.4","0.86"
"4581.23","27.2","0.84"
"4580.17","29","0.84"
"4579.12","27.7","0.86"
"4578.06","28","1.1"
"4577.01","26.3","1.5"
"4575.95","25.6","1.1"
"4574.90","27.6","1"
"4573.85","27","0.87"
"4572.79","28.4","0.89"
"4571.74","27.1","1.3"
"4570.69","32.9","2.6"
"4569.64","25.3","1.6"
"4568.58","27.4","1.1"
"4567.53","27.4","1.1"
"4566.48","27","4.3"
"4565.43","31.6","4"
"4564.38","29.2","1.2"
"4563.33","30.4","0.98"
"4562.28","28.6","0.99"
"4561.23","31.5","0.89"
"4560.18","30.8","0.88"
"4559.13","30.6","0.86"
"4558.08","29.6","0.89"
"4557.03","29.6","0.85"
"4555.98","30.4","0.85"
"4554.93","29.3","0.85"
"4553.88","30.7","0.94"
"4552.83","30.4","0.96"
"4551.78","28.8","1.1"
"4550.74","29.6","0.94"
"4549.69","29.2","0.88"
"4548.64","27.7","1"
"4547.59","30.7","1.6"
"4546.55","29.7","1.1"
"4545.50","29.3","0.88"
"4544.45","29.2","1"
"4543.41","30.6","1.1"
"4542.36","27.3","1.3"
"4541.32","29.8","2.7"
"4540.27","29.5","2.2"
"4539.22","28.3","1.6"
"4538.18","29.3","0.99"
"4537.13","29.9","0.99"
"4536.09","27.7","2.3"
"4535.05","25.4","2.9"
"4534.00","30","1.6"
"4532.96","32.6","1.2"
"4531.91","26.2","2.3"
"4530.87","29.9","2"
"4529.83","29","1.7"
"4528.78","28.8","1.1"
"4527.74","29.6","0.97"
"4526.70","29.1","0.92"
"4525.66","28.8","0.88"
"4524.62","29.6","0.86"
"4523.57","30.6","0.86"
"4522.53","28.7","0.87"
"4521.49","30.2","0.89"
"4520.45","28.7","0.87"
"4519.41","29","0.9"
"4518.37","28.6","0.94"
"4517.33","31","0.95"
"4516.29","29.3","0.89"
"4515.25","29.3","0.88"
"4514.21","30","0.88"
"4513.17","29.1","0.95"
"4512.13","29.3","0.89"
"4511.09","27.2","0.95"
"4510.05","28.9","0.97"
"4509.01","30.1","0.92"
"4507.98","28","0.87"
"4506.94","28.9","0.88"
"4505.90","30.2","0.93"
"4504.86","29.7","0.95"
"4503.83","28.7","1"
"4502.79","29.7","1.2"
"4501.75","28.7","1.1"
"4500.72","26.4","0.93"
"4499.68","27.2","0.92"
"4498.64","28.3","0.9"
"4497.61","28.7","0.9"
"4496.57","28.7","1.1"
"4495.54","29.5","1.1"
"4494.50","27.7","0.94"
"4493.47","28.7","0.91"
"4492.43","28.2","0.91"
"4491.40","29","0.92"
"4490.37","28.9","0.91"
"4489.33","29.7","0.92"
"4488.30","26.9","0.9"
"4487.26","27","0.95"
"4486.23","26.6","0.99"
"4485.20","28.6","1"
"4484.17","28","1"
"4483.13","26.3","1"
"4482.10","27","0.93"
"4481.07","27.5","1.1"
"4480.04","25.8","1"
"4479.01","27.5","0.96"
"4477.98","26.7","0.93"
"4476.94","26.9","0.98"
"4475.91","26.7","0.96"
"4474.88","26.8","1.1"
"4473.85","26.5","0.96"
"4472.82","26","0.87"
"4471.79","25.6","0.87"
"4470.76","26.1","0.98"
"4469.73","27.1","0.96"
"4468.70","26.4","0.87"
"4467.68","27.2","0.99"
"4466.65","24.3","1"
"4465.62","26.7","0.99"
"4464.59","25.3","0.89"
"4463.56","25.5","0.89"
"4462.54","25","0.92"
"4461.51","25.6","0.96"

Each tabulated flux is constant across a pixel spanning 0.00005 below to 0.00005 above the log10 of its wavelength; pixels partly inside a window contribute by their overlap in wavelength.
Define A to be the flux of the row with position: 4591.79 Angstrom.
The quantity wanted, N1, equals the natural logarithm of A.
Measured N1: 3.35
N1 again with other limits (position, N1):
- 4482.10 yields 3.30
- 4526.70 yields 3.37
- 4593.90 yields 3.35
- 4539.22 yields 3.34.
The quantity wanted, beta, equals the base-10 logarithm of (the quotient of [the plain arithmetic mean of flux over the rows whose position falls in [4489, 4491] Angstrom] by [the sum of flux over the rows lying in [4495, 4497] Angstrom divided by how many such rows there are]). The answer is 0.003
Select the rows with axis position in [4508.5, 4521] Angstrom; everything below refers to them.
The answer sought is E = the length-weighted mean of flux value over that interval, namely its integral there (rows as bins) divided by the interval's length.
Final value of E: 29.20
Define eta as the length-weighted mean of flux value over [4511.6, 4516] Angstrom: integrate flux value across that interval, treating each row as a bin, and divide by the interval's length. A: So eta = 29.4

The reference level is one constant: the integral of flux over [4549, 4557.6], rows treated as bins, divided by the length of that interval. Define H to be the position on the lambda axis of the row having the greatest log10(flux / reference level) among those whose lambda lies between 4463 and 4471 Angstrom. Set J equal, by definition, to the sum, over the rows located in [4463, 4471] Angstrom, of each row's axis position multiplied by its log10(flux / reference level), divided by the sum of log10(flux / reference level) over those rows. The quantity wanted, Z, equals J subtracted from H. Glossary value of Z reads 0.8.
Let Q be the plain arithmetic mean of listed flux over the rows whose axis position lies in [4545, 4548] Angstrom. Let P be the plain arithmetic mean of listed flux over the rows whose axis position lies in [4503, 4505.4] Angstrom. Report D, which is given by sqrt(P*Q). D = 29.5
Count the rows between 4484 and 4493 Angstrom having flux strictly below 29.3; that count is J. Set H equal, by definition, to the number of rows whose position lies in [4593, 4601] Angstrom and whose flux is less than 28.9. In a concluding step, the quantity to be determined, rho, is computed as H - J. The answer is -3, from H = 5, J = 8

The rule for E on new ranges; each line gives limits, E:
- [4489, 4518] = 28.89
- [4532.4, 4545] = 29.12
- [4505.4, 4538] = 29.15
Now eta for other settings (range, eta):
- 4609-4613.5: 29.6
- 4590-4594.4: 28.2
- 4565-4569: 28.3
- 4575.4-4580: 27.1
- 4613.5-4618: 27.4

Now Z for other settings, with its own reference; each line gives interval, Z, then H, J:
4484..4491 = 2.5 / 4489.33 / 4486.8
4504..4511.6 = -4.0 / 4505.90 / 4509.9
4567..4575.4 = -0.4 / 4570.69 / 4571.1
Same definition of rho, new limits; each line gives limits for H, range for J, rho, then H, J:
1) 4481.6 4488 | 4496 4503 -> 0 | 6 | 6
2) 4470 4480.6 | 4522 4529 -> 6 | 10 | 4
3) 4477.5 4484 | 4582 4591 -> -2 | 6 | 8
